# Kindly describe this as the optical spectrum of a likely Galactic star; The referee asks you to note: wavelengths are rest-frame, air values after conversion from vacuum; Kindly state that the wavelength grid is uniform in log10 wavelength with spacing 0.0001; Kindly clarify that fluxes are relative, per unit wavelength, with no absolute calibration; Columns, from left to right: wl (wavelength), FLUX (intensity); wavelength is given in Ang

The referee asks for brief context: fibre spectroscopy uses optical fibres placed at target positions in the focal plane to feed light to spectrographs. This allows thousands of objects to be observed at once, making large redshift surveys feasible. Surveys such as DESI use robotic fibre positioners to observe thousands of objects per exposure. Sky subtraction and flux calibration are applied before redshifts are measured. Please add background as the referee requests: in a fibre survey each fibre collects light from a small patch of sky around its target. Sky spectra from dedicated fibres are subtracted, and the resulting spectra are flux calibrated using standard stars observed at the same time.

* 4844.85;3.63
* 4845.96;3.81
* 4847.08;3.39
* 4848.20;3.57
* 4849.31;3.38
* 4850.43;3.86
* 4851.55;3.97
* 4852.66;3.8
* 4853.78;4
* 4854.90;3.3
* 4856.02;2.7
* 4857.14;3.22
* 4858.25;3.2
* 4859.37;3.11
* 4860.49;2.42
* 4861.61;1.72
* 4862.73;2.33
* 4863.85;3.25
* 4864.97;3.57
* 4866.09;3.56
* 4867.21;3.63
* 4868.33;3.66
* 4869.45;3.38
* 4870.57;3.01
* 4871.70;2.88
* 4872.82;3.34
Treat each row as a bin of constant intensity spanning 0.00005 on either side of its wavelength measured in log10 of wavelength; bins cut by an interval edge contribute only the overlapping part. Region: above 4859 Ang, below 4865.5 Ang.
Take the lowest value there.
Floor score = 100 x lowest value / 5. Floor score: 34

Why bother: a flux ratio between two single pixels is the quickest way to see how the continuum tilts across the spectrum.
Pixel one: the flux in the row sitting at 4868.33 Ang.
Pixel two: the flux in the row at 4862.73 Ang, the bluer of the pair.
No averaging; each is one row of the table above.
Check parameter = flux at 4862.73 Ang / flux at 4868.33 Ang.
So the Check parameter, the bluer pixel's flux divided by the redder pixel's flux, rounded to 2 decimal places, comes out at 0.64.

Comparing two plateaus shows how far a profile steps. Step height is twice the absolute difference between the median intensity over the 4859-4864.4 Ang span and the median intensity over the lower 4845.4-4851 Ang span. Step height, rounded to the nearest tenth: 2.3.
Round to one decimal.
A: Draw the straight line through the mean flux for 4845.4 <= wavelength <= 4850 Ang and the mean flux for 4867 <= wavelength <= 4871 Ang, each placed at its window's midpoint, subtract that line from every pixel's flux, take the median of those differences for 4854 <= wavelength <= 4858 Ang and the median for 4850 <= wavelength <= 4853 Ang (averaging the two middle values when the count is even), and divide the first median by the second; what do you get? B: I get -0.8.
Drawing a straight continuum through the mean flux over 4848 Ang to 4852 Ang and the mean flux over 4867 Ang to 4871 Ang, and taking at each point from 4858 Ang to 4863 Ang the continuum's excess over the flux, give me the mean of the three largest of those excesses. 1.4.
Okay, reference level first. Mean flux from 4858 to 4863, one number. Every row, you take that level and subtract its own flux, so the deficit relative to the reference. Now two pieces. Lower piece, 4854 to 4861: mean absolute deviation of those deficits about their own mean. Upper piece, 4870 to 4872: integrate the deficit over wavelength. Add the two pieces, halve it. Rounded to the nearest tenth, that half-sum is -0.3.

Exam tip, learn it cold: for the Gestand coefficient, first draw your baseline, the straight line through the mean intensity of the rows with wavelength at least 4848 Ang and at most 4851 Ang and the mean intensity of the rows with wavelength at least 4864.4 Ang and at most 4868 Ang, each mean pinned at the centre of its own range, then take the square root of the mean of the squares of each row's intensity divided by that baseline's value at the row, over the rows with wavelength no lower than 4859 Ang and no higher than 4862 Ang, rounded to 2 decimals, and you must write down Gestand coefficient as 0.69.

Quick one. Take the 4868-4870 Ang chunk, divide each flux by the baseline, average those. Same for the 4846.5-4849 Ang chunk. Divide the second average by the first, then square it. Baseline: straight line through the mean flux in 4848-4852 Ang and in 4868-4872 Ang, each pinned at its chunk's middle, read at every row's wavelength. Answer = 0.74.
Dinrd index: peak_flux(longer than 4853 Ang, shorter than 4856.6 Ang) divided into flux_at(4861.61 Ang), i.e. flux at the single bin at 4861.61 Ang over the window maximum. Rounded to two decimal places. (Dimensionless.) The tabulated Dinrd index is 0.43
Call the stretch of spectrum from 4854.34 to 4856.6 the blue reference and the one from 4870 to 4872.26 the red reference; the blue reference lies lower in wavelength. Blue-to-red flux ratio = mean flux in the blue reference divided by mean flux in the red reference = 1.0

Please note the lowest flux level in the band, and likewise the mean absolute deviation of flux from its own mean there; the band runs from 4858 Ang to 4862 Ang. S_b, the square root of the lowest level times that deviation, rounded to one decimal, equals 1.0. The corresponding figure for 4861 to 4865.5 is 1.1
